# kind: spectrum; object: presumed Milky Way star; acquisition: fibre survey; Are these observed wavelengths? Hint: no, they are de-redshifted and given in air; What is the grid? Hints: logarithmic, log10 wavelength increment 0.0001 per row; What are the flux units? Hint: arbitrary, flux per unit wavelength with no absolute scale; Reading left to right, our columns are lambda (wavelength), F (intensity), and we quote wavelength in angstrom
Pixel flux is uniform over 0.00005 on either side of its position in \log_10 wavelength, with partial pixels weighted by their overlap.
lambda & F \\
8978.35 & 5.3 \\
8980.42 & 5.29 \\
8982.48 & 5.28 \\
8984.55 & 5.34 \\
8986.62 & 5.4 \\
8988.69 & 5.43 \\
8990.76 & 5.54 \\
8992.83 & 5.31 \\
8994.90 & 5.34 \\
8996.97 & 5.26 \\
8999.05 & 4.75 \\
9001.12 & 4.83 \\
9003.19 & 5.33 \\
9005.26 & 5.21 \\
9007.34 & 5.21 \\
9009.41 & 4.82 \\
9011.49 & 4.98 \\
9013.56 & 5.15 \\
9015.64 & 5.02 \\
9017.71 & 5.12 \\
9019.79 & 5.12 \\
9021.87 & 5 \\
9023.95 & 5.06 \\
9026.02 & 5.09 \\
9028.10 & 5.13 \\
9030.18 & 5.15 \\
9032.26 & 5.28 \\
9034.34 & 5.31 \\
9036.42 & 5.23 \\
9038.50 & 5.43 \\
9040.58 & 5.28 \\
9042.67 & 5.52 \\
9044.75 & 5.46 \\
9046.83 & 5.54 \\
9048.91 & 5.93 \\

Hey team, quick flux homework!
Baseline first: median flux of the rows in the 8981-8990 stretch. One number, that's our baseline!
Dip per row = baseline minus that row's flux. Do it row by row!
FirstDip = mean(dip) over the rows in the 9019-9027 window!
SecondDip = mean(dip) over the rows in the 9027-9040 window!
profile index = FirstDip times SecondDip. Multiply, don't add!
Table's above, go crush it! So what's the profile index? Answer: 0.035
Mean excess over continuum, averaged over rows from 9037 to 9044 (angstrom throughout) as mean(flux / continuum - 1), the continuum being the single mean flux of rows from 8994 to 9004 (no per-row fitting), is 0.060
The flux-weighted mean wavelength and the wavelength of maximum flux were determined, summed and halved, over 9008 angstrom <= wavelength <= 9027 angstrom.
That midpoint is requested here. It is 9015.7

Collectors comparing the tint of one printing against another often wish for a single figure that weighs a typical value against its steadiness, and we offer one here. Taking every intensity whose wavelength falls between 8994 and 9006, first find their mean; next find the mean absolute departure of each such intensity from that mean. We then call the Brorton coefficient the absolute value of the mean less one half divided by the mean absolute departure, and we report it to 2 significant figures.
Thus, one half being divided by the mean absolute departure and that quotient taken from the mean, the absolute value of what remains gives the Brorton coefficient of 2.8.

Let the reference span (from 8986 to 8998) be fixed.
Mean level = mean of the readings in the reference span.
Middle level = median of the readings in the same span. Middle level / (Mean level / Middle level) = 5.36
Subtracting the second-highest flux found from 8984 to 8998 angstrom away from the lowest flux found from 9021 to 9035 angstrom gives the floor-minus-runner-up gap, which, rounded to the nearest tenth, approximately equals -0.4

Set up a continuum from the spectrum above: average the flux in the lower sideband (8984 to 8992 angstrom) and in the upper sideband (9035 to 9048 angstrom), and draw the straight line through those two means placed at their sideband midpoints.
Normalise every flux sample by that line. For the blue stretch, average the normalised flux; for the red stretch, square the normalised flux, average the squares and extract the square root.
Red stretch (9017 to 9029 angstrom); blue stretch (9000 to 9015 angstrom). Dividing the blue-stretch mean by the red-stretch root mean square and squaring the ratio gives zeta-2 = 0.99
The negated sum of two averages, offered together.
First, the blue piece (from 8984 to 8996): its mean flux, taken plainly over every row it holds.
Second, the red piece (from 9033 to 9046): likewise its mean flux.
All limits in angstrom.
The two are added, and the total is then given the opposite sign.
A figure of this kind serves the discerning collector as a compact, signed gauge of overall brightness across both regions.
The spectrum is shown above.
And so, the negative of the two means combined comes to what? -10.8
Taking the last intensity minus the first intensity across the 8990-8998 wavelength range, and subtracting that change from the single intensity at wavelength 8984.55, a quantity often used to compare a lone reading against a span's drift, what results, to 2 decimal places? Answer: 5.62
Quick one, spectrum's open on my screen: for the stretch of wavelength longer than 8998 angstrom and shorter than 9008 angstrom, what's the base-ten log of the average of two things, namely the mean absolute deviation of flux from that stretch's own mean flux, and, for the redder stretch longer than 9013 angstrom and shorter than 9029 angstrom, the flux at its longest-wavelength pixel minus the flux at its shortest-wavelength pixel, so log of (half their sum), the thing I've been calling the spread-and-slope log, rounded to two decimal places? -1.00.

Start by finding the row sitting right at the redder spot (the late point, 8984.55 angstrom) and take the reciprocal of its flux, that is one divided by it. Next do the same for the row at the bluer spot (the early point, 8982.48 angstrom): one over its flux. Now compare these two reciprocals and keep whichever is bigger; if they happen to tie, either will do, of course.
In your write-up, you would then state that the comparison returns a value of 0.189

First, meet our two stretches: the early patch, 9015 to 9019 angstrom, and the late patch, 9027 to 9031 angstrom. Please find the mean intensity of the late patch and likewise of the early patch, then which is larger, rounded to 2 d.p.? 5.14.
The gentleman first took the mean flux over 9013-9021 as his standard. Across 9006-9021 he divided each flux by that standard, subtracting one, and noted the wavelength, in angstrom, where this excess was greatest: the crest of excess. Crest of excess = 9007.34 angstrom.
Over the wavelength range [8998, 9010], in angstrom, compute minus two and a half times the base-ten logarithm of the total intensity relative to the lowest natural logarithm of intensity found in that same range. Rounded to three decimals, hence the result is -3.217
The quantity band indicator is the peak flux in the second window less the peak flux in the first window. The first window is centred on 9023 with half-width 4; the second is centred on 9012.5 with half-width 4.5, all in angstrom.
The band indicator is 0.03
